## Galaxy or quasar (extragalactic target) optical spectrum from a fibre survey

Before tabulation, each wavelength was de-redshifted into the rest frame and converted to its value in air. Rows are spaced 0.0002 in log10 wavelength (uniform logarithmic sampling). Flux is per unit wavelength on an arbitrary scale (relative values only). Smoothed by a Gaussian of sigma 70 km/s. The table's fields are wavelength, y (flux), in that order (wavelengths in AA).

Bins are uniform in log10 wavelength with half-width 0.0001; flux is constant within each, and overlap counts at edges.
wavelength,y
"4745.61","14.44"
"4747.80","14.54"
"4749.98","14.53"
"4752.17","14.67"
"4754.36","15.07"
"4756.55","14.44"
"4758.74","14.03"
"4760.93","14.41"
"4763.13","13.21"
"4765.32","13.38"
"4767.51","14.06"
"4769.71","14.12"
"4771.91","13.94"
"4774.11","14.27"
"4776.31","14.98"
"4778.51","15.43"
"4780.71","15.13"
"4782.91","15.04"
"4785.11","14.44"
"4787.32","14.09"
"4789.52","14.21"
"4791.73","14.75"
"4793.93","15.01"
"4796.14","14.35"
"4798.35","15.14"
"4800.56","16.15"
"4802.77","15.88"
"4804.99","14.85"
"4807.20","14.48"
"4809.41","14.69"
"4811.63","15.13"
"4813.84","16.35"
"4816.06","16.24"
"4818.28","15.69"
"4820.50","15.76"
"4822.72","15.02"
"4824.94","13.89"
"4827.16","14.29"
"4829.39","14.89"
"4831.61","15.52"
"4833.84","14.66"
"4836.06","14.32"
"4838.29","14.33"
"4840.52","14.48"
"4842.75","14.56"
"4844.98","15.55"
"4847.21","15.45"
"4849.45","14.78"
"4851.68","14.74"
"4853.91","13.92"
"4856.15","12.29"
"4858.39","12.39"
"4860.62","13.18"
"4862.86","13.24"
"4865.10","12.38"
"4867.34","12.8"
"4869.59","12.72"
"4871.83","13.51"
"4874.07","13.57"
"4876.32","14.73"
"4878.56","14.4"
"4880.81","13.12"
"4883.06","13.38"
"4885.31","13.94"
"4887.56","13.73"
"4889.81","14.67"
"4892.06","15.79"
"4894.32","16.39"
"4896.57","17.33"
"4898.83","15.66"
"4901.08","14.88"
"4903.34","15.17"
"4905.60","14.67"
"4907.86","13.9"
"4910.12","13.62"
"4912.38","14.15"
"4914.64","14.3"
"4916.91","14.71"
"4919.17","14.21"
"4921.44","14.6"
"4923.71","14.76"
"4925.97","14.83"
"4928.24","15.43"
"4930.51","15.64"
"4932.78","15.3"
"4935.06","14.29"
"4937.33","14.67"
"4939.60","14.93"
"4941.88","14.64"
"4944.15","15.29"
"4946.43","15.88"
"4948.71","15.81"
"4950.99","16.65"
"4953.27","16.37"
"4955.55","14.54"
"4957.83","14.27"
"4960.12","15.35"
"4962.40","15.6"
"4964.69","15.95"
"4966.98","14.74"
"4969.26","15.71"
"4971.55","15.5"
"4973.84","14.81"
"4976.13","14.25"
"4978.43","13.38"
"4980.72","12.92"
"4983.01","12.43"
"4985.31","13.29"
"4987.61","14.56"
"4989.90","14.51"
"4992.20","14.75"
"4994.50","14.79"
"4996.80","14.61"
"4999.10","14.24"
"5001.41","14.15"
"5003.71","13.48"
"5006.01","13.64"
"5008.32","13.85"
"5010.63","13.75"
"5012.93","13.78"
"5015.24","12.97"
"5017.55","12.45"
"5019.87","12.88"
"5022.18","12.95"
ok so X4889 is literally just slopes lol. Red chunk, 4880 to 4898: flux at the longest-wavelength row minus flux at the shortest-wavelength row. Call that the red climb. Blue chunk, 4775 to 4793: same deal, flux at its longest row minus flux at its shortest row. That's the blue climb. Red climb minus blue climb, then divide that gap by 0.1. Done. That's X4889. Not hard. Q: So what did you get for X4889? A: 44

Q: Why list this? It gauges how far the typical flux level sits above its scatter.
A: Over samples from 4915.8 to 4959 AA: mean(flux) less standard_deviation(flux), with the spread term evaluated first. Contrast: 14.4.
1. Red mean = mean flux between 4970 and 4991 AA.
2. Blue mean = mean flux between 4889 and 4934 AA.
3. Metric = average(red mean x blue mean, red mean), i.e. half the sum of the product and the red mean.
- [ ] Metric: 112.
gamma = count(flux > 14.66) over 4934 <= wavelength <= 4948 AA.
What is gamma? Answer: 4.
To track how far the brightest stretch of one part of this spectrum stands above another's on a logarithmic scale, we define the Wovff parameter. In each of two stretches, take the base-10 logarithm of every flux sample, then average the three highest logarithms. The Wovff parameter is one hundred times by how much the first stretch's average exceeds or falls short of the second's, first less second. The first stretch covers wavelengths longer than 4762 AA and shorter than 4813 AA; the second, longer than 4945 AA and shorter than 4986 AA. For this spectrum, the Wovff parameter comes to -1.4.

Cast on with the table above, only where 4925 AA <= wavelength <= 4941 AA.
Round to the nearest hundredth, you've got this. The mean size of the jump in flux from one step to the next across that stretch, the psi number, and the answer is 0.47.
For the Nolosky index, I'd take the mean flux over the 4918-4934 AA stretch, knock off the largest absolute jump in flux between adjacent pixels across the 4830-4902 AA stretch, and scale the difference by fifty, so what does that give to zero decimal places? 665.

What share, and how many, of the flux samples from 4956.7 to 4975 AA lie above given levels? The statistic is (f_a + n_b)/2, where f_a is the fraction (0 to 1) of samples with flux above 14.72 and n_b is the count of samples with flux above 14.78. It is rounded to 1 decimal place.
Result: 3.4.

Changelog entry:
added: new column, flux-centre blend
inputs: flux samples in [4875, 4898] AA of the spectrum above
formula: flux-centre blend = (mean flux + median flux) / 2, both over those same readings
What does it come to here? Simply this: 14.6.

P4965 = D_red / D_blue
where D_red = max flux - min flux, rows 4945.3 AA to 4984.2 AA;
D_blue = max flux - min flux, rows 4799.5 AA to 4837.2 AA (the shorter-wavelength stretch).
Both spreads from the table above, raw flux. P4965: 1.7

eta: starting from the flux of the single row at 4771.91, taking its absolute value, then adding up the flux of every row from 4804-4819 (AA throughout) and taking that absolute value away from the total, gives 93.5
